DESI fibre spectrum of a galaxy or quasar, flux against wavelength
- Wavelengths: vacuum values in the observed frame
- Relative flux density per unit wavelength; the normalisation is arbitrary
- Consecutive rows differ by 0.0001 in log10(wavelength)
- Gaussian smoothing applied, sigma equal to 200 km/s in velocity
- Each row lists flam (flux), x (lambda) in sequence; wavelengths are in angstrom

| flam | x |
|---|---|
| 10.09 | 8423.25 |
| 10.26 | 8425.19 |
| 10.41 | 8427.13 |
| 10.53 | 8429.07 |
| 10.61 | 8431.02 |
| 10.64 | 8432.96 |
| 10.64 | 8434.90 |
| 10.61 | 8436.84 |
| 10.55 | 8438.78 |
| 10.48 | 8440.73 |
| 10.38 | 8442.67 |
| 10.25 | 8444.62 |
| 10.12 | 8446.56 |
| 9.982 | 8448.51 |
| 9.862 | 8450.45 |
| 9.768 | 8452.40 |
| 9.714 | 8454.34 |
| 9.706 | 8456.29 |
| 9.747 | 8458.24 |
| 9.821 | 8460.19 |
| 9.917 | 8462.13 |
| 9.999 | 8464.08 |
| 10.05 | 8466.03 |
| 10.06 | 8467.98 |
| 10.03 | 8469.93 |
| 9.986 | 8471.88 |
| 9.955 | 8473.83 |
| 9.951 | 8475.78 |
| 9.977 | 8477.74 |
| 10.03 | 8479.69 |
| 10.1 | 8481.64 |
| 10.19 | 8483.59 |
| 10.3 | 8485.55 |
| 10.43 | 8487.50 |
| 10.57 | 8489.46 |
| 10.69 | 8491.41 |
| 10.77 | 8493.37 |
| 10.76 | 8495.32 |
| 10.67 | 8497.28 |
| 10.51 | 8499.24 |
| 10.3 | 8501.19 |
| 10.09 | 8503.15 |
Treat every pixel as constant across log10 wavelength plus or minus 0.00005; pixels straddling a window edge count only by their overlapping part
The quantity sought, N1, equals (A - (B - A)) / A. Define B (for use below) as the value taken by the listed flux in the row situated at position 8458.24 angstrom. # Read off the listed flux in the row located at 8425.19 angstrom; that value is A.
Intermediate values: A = 10.26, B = 9.747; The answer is 1.05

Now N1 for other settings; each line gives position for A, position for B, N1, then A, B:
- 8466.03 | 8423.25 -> 1.00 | 10.05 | 10.09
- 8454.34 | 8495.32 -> 0.89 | 9.714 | 10.76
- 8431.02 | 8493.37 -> 0.98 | 10.61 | 10.77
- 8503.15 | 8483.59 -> 0.99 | 10.09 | 10.19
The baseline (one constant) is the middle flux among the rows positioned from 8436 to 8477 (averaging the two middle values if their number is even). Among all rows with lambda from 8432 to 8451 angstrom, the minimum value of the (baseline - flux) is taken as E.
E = -0.65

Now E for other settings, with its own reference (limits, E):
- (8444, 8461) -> -0.26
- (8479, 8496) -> -0.78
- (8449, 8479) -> -0.07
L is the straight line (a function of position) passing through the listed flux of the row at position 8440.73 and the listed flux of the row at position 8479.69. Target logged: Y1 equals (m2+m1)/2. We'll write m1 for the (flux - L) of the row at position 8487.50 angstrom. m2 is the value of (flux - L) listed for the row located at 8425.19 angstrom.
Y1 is 0.05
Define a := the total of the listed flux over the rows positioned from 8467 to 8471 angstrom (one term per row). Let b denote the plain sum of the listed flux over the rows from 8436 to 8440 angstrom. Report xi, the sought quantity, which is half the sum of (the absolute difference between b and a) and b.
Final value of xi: 11.1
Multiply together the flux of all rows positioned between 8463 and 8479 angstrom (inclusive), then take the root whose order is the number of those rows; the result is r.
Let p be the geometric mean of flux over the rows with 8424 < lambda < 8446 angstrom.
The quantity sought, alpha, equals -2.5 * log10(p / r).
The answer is -0.051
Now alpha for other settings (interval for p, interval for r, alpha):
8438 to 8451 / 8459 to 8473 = -0.027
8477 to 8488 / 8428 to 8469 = -0.001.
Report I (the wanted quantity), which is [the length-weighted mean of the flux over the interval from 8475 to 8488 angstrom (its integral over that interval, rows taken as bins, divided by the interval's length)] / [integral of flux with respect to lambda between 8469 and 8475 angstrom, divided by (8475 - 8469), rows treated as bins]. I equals 1.01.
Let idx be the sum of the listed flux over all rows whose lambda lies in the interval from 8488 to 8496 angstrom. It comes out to 42.8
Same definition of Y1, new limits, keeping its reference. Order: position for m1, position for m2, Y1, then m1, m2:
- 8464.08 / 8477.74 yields -0.14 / -0.21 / -0.076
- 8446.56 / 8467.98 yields -0.20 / -0.29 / -0.105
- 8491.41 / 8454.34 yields 0.09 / 0.80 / -0.609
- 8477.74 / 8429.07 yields -0.08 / -0.08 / -0.085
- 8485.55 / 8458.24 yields -0.10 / 0.34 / -0.531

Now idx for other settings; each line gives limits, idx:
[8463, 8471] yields 40.1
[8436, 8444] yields 42.0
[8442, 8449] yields 40.7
